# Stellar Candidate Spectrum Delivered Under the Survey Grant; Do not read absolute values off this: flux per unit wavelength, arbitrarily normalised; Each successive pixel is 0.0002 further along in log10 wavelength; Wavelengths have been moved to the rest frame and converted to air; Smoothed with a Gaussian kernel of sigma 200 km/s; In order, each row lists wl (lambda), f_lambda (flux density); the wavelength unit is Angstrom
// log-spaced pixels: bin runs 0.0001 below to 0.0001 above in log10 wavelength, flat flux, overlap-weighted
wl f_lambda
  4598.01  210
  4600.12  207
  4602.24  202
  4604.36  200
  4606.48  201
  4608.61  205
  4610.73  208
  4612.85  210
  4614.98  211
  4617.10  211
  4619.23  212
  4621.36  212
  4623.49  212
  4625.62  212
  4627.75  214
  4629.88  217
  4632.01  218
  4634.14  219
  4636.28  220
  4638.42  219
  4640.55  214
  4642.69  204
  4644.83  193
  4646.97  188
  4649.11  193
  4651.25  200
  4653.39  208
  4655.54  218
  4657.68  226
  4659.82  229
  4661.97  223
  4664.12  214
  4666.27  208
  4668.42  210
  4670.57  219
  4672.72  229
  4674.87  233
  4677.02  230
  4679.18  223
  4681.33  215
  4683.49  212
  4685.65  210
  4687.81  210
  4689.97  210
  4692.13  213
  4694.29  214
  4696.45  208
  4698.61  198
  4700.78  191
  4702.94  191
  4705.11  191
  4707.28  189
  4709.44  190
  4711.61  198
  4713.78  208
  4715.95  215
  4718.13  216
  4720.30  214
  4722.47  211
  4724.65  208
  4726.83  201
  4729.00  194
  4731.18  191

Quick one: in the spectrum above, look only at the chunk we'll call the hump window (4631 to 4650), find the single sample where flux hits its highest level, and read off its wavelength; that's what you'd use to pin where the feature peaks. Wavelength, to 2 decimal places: 4636.28 Angstrom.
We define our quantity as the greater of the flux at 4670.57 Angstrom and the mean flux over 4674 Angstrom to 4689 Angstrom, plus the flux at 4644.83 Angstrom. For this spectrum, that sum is 412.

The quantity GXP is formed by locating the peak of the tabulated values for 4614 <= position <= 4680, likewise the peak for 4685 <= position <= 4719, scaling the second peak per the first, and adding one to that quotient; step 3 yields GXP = 1.93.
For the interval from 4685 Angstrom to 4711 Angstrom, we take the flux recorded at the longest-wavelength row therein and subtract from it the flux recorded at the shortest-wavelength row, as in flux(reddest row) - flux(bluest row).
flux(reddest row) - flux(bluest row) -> -20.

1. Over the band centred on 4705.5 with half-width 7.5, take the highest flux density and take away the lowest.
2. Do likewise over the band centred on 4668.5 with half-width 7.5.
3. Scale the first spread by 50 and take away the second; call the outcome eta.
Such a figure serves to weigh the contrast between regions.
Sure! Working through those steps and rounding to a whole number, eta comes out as 425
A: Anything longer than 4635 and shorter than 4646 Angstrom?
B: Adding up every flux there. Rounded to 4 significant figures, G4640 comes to 1050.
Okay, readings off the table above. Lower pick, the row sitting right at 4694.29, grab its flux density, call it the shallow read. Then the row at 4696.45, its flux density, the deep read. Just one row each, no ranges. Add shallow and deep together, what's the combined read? 422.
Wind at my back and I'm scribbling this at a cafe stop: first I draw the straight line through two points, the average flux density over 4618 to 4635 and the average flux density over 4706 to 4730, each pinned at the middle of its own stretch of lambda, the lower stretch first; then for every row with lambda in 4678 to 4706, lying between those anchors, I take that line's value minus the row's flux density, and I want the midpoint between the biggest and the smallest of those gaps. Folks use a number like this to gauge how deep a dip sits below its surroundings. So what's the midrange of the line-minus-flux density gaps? 0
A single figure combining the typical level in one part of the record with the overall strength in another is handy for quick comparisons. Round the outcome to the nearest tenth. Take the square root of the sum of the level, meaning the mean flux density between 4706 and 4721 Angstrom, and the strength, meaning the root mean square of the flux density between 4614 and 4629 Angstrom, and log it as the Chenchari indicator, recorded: 20.4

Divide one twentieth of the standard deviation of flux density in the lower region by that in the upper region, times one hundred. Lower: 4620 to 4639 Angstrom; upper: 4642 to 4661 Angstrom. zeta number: 1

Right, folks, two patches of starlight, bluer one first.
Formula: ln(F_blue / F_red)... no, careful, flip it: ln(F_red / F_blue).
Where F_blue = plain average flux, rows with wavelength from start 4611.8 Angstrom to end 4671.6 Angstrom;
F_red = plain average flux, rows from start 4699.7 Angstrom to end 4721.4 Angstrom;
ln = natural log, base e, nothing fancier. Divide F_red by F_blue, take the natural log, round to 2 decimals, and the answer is -0.06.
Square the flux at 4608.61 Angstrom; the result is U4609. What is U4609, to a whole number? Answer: 42025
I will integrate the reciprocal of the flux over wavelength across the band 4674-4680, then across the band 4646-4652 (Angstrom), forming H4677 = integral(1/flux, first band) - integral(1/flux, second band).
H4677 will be -0.005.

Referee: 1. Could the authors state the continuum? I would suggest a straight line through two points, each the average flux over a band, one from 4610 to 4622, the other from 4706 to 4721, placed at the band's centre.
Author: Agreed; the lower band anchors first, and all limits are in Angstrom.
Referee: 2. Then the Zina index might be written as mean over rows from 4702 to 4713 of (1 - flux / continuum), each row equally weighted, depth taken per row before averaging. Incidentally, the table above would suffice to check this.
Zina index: 0.06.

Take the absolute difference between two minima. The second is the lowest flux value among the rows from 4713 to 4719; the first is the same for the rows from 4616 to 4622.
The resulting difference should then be 3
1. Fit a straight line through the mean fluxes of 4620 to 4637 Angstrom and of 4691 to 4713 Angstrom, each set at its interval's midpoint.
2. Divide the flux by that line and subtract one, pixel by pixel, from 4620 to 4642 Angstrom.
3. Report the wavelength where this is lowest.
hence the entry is 4621.36 Angstrom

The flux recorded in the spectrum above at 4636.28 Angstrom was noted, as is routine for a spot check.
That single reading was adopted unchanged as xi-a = 220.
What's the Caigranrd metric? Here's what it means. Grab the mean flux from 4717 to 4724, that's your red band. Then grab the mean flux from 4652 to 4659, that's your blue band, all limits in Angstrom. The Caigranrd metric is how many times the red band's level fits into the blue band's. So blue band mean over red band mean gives 1.02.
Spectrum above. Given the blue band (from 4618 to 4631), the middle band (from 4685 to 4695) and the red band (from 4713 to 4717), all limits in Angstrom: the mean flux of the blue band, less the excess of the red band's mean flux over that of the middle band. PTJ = 213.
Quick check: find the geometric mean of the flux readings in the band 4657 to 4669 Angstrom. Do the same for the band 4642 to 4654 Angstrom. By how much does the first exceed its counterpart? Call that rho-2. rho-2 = 21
